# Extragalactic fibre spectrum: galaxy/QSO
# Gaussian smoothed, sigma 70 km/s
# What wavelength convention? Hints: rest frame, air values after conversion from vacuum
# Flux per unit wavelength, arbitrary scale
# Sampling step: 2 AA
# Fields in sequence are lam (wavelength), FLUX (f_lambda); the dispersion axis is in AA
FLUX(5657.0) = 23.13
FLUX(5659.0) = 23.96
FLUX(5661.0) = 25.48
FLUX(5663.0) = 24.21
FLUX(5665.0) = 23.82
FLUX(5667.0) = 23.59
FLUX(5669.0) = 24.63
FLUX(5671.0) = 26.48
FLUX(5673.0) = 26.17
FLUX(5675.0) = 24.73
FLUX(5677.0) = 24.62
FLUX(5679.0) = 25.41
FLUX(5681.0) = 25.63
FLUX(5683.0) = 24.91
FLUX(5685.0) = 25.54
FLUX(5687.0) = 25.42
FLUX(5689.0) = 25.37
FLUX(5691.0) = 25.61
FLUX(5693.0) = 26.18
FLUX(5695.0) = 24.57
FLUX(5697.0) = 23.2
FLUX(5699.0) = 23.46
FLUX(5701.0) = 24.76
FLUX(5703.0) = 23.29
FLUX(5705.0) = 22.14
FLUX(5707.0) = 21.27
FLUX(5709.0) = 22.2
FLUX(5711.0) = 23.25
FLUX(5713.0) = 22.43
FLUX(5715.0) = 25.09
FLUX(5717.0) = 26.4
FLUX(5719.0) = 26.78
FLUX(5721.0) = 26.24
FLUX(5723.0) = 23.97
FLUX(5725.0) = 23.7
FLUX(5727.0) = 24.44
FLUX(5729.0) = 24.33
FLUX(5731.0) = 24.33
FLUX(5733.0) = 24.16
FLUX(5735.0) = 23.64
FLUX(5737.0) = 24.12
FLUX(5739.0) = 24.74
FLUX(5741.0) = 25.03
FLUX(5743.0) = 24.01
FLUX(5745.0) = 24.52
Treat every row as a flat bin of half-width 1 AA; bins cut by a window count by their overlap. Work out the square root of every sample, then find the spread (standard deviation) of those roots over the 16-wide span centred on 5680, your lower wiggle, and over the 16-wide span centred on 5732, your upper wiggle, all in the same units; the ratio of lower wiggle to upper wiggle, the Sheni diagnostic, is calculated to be 1.4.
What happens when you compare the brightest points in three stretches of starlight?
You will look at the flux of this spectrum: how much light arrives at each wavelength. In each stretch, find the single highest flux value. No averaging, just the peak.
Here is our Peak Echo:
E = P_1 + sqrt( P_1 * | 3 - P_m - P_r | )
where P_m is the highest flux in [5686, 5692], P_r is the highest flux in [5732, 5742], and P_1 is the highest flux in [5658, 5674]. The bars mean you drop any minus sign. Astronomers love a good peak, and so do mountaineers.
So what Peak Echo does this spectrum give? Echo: 62.0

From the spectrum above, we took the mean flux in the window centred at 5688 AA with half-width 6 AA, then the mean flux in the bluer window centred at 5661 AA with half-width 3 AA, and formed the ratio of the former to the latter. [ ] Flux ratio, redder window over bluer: 1.04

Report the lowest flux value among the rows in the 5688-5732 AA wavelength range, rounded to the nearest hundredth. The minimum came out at 21.27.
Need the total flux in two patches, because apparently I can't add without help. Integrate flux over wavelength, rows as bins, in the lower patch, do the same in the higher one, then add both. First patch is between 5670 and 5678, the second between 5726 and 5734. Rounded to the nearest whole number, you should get 399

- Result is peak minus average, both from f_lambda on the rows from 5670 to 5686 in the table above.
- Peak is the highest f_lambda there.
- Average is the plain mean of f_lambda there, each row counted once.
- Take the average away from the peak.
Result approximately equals 1.0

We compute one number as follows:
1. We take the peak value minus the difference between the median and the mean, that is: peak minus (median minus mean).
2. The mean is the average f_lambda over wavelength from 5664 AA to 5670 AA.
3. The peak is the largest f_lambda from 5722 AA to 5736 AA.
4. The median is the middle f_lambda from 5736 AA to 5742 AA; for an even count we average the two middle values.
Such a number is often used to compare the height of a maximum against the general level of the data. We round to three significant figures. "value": 23.7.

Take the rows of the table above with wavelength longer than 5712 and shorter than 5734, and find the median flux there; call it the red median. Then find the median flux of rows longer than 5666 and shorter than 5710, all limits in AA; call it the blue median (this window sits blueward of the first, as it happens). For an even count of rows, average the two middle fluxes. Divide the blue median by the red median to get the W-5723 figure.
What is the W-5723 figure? 1.02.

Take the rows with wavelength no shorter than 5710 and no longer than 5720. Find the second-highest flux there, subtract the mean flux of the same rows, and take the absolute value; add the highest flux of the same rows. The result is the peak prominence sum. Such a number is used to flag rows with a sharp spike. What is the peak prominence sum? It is 28.4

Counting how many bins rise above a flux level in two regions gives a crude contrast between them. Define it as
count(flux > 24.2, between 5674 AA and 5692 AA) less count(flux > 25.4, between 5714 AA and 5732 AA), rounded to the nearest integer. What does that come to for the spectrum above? 6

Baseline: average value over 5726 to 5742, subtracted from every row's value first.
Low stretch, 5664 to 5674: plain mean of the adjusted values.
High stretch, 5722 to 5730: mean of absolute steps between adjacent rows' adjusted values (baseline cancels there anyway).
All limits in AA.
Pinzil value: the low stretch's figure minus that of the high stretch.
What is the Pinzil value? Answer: 0.22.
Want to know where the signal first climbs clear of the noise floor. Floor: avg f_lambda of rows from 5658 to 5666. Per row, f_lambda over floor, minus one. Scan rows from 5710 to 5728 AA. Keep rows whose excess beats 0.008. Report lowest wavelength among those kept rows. 5715.0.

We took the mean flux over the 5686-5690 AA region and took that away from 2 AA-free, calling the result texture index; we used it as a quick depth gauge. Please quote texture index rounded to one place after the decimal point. -23.4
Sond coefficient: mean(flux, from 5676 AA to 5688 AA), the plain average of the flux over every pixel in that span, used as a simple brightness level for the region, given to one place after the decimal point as 25.3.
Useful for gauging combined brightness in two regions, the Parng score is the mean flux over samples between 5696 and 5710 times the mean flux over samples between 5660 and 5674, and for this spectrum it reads 571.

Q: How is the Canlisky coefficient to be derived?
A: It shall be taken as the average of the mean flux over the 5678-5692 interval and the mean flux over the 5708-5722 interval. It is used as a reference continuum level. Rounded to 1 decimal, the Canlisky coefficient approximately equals 25.0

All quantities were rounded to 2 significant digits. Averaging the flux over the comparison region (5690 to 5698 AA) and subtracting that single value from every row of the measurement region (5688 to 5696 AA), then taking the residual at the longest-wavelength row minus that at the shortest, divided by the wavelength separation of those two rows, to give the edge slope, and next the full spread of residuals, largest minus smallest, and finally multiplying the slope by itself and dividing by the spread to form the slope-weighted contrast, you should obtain 0.011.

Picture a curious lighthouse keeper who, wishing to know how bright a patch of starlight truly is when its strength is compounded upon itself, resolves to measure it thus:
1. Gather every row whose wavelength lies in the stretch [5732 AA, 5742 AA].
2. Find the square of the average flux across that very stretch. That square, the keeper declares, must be 592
